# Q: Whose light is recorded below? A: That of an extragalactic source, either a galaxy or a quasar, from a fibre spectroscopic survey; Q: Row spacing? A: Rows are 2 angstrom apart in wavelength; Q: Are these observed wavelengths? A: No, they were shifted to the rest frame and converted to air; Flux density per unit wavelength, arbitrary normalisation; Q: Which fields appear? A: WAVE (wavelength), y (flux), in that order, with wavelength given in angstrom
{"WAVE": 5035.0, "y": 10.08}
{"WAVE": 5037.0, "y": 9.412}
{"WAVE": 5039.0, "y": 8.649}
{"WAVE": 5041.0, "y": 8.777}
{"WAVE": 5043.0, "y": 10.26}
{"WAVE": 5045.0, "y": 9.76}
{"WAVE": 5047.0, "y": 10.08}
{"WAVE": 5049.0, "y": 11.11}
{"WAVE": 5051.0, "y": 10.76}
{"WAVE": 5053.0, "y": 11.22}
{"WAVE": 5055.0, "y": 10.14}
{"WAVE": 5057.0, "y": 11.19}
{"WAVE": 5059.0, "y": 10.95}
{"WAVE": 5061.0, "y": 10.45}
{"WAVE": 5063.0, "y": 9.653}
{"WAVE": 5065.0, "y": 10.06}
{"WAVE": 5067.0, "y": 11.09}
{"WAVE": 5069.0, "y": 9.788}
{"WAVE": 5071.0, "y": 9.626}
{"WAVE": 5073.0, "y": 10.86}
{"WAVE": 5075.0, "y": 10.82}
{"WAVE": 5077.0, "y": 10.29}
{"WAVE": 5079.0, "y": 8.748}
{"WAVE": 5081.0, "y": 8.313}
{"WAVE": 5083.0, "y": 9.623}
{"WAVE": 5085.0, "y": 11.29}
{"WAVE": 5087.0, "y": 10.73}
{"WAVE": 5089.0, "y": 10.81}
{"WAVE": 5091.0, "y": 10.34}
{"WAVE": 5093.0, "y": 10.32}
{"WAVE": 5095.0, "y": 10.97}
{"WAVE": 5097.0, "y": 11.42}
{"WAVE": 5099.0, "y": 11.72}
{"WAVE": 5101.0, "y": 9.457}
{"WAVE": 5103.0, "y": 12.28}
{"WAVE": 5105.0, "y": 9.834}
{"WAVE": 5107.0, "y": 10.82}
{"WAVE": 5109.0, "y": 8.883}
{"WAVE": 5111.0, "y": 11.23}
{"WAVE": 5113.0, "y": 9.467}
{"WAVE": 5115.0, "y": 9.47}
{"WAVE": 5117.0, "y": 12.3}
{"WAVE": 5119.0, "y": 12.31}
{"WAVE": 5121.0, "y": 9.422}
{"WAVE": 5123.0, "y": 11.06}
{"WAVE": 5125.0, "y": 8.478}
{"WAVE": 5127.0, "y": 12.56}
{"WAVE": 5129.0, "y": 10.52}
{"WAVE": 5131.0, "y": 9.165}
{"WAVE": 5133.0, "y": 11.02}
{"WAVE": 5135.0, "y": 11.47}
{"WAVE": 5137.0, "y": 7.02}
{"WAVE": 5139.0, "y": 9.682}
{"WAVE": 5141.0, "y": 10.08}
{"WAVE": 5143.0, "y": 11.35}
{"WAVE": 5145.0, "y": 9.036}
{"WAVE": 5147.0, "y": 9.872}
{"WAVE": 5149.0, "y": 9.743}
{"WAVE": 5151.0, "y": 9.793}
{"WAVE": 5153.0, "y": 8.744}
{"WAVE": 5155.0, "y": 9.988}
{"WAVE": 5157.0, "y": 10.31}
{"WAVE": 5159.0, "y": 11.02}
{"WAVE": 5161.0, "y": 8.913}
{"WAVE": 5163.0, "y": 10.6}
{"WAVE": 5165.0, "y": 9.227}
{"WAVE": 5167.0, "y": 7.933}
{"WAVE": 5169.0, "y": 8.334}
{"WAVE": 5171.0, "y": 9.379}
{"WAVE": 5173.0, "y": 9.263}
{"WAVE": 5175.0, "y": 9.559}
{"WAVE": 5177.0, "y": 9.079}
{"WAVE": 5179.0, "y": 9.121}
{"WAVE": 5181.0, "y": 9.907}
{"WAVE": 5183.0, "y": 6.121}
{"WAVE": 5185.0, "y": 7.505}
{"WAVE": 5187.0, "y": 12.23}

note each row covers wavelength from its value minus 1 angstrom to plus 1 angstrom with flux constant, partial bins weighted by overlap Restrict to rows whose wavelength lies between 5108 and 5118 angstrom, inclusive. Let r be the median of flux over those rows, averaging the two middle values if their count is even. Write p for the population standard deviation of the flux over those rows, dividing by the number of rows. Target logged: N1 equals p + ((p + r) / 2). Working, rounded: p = 1.28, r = 9.5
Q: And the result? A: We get 6.7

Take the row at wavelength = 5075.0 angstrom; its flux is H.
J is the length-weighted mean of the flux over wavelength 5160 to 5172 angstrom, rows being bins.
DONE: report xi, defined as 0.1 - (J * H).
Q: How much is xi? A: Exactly -98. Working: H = 10.82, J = 9.1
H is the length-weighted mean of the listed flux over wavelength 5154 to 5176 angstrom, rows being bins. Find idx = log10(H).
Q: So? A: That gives 0.98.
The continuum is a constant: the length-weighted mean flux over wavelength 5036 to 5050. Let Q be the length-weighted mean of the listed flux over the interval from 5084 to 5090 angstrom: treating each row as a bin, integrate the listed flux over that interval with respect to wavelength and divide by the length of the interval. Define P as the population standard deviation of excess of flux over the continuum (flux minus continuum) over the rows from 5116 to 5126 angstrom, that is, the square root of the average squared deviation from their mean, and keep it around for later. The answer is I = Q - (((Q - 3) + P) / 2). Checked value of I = 6.2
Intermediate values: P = 1.5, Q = 10.9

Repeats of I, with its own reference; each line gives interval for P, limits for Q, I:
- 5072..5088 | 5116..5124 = 6.6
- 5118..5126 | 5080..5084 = 5.2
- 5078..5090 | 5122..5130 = 6.3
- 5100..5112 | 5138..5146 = 5.9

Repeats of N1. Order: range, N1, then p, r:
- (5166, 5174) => 5.3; 0.61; 8.8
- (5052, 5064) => 6.2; 0.58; 10.7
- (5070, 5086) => 6.5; 0.99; 10.0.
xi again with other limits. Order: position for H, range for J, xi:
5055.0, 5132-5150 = -100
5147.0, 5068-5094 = -100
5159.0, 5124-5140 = -110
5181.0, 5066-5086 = -99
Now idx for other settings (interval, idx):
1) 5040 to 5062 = 1.02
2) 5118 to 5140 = 1.01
